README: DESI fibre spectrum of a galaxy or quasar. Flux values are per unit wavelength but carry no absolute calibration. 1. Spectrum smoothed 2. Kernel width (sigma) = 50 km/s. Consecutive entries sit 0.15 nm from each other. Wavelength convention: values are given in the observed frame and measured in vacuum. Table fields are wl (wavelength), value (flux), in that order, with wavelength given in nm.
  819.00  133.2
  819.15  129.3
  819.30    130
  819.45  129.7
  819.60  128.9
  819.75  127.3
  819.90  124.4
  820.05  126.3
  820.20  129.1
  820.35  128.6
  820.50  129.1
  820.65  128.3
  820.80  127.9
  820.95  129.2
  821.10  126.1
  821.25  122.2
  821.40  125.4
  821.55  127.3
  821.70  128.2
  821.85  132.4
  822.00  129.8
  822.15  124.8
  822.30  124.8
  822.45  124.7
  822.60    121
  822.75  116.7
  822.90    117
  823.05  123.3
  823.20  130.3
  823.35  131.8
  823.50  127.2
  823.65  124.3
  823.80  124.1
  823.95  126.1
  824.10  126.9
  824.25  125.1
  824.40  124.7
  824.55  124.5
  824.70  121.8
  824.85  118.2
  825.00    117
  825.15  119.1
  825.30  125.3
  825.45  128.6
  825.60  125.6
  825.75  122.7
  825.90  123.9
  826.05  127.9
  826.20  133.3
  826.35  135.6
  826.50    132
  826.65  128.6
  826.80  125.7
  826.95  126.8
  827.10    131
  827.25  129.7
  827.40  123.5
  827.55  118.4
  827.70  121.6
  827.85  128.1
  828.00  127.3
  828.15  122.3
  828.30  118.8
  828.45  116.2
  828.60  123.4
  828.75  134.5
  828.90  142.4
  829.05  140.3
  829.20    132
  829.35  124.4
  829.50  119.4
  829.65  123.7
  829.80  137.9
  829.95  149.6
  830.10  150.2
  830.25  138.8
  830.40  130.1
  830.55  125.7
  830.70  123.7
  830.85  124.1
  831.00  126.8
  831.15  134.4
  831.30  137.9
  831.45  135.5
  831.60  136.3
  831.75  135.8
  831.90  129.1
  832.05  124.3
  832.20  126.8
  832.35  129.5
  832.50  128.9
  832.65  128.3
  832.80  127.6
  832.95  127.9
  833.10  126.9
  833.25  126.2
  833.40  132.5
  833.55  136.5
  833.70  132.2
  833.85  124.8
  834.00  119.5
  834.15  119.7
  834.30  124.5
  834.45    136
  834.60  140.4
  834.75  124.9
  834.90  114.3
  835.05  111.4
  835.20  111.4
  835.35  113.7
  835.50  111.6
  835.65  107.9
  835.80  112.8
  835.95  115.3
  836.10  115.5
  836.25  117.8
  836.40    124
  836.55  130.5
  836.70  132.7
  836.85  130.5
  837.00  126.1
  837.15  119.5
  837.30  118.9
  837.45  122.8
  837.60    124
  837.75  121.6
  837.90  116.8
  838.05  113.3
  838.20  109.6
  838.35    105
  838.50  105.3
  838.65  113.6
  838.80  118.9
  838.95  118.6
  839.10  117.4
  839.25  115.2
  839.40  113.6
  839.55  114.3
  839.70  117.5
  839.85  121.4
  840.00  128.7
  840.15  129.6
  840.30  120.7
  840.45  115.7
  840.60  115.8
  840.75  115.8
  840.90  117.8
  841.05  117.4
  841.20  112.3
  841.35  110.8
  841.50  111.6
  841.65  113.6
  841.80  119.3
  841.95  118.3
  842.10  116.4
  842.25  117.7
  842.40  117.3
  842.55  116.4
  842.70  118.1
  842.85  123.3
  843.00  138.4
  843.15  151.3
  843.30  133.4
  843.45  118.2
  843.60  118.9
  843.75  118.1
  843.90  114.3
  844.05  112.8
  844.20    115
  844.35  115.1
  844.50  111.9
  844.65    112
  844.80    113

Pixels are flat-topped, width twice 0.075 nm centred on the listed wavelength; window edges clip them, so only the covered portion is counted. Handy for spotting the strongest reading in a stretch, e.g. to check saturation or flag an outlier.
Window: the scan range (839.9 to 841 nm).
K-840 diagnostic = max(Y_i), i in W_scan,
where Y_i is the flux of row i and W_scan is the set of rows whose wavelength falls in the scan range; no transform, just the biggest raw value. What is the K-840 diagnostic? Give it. 129.6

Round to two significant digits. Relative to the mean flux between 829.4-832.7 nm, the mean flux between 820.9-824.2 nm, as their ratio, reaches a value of 0.95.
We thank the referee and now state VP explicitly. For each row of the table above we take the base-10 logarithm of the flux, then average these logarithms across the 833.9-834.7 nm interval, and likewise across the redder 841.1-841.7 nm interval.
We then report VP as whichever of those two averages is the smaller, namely 2.05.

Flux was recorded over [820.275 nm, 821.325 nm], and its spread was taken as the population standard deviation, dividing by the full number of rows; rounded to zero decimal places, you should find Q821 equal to 2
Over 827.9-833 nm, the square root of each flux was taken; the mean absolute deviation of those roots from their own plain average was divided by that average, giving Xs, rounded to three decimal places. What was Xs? 0.025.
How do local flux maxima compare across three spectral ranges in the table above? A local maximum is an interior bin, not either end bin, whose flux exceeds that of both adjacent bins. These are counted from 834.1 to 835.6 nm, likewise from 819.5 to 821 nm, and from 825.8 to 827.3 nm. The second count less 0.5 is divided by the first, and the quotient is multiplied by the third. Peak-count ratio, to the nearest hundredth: 1.50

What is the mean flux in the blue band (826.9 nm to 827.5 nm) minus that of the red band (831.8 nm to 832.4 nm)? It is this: 0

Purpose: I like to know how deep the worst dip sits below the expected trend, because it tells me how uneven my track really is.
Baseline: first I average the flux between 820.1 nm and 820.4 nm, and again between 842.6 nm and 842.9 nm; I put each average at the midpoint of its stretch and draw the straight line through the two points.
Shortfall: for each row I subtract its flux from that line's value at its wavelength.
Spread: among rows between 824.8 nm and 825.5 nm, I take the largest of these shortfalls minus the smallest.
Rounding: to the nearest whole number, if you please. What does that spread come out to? 12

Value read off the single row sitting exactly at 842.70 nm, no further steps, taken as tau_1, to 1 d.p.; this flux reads 118.1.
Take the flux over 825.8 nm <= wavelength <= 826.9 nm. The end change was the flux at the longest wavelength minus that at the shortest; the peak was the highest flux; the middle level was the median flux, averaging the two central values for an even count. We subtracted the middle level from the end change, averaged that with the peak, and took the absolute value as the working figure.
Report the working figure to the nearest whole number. 4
